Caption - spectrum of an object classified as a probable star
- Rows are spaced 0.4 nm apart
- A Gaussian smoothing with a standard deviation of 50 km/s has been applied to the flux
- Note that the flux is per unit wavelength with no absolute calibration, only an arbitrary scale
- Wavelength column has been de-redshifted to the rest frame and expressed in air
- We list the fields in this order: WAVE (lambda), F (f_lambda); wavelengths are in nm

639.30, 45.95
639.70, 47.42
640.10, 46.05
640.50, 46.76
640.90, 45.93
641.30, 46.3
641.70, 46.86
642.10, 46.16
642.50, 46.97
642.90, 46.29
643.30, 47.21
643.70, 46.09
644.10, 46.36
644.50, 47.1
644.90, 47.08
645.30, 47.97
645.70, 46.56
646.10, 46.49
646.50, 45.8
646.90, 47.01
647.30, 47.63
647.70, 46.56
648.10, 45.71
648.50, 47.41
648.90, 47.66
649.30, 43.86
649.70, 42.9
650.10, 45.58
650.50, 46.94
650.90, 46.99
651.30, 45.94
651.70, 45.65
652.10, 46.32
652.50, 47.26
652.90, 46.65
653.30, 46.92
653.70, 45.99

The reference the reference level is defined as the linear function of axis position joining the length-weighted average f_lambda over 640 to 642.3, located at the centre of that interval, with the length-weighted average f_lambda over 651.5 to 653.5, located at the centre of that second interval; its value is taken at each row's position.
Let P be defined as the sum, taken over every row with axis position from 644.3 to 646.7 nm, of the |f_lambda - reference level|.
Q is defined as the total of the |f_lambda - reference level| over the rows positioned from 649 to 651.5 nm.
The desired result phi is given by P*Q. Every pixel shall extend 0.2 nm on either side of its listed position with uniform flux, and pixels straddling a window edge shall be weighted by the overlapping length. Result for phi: 32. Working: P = 3.7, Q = 8.7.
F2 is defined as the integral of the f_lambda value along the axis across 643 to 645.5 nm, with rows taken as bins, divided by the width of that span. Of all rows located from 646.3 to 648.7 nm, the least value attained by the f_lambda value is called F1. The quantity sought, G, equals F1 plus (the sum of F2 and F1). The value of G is 138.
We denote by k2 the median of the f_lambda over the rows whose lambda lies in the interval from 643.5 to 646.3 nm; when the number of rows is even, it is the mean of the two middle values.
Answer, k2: 46.6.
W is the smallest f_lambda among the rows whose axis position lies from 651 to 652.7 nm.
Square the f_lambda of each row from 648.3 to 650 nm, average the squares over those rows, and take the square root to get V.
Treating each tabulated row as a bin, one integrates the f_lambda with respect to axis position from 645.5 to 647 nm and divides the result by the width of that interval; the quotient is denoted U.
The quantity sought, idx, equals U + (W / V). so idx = 47.4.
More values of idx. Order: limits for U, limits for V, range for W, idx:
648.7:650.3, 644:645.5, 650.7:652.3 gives 46.0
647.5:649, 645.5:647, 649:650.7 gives 47.7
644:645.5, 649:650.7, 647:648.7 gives 48.2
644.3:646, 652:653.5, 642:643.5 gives 48.1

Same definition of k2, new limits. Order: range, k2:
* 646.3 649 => 47.0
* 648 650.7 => 45.7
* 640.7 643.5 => 46.3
